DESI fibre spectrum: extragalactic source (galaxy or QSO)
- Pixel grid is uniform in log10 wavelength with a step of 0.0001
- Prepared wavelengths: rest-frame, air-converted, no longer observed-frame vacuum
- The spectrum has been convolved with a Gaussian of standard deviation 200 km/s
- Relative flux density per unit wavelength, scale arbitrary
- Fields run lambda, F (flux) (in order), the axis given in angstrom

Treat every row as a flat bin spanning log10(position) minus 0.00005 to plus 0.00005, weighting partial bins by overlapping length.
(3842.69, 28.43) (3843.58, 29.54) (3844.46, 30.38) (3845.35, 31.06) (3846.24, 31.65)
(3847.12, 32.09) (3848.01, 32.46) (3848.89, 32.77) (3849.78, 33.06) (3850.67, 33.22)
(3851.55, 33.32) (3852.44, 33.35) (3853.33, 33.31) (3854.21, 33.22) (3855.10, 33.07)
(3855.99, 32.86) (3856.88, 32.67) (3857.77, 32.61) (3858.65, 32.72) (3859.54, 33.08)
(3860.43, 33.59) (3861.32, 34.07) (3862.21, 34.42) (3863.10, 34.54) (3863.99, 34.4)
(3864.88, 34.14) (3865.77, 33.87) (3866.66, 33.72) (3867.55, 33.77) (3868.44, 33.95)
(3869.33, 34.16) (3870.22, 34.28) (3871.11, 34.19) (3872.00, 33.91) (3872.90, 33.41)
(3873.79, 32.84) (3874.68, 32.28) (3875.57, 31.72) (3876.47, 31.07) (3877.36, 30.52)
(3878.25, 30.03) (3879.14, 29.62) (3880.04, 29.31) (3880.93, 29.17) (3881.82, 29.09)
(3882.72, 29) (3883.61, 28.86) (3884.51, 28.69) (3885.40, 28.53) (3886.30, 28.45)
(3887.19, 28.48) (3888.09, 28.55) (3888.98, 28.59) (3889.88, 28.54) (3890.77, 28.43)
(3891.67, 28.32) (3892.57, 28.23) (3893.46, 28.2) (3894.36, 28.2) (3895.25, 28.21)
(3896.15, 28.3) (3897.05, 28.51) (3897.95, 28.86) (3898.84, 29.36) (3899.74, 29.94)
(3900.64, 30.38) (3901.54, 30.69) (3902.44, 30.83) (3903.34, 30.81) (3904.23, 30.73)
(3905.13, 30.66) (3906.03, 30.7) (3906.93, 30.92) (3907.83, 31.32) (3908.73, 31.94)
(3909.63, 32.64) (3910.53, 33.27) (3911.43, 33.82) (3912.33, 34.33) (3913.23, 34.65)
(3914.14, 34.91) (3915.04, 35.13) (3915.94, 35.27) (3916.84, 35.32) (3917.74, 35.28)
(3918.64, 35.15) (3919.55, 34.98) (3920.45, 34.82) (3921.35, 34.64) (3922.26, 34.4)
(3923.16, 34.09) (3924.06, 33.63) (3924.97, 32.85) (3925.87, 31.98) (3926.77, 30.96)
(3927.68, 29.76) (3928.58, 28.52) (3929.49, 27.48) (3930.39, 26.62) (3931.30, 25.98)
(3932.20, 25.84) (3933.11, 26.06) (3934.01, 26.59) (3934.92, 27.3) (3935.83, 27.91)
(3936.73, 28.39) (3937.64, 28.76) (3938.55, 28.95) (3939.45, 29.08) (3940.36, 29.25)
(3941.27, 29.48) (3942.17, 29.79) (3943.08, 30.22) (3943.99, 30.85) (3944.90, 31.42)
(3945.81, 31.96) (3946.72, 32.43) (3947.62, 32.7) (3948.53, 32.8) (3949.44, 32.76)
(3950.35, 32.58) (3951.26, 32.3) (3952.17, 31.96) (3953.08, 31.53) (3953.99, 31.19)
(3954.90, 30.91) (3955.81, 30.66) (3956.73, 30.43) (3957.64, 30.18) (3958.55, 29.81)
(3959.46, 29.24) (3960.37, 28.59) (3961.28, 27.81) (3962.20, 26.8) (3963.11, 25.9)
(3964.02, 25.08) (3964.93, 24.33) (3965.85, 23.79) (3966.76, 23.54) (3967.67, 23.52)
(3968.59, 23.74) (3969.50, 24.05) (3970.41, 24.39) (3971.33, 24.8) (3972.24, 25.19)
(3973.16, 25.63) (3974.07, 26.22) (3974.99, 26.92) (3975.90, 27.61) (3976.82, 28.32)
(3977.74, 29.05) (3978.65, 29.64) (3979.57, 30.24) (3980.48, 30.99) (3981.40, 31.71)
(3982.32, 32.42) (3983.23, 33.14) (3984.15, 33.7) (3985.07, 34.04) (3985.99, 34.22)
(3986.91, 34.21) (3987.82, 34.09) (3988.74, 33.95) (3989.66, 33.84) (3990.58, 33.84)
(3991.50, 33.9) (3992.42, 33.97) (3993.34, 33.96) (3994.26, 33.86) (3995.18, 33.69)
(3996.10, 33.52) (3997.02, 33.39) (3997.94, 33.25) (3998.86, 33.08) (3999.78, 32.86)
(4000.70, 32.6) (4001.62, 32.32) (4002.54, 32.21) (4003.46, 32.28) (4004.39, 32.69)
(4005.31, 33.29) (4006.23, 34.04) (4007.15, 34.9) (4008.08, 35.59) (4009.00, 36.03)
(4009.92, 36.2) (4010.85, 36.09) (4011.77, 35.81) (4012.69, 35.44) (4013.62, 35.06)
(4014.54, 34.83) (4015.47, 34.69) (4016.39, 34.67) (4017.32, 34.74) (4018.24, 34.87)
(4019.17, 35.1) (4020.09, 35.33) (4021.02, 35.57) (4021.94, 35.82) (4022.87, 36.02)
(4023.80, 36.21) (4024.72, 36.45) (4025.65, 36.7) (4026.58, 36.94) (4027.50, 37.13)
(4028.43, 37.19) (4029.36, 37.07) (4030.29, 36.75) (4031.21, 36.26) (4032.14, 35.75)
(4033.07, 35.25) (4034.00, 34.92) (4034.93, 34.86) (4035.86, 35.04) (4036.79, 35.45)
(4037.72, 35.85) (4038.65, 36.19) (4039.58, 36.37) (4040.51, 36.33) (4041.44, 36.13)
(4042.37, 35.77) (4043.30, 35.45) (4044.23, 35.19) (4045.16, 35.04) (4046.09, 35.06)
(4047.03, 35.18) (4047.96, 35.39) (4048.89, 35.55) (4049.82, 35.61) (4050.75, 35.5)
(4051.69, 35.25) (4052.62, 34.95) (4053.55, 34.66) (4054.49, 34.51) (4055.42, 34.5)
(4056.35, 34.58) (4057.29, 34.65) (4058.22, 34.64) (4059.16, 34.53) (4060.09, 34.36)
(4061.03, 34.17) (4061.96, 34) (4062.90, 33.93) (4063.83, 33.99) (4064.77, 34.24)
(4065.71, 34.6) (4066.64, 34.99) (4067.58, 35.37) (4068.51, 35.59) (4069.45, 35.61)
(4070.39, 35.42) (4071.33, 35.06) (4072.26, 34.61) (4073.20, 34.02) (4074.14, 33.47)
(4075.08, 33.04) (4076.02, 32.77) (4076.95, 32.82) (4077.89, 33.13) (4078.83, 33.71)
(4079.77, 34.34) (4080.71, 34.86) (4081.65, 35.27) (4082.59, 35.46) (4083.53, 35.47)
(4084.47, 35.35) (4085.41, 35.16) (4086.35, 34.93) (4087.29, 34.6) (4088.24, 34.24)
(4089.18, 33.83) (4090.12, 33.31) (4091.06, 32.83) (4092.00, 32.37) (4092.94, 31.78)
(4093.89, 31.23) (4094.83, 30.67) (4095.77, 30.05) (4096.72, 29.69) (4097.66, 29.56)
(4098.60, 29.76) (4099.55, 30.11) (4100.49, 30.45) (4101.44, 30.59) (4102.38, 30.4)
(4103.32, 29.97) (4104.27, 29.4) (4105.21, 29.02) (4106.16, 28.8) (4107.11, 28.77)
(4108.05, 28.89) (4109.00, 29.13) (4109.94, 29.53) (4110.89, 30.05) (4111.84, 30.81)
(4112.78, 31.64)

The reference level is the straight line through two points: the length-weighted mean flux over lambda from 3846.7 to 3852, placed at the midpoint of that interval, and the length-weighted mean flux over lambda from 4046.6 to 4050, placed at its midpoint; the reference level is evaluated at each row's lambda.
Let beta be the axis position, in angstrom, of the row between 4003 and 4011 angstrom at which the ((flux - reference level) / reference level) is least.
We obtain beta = 4003.46 angstrom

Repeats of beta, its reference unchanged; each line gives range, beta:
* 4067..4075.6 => 4075.08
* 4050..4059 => 4055.42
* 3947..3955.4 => 3954.90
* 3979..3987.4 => 3979.57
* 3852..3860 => 3857.77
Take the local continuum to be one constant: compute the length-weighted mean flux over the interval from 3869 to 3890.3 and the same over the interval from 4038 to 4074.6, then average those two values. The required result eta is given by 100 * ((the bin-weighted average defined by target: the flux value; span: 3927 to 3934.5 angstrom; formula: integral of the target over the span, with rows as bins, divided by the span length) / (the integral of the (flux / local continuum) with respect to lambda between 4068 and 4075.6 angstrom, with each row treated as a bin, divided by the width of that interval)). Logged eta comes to 2577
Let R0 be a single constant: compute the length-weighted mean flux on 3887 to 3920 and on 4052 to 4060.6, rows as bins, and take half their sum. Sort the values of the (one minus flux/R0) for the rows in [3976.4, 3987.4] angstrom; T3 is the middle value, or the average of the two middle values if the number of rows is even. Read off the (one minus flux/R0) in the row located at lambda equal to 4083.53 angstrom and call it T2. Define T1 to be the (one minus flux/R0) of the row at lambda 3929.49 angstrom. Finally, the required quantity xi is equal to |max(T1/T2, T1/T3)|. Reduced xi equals 6.6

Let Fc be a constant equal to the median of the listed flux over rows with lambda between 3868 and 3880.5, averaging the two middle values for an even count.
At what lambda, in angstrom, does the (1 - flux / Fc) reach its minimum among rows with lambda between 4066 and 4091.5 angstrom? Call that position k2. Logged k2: 4069.45 angstrom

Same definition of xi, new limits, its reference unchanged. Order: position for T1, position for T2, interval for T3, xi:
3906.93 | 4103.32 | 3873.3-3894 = 0.7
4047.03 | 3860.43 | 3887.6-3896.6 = 3.3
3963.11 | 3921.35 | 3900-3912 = 3.4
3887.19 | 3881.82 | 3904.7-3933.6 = 1.2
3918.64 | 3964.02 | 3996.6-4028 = 1.1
